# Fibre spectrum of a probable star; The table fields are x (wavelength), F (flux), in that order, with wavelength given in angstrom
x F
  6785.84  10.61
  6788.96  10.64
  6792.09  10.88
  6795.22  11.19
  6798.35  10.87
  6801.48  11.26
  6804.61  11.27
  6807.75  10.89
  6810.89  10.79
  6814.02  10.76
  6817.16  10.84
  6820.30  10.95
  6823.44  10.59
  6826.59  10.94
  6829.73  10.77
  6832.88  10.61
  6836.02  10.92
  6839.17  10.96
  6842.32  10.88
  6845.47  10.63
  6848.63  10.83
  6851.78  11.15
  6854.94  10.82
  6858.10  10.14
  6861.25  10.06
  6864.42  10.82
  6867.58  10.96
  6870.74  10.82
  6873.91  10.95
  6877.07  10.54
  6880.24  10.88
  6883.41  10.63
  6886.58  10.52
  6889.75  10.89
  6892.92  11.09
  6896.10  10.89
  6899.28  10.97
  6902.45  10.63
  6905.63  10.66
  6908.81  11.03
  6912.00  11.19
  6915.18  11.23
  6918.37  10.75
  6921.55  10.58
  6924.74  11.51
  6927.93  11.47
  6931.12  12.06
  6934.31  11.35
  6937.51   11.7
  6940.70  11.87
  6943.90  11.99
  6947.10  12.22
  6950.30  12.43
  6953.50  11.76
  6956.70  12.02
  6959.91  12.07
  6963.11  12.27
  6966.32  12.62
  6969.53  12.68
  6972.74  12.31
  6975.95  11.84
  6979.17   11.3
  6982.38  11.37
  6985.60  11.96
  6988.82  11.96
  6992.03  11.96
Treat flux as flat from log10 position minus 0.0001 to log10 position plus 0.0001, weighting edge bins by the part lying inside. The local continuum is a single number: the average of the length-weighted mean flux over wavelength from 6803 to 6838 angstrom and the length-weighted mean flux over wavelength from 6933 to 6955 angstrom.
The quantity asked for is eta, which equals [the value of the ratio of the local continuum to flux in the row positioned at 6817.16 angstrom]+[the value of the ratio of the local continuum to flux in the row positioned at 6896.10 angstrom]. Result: 2.09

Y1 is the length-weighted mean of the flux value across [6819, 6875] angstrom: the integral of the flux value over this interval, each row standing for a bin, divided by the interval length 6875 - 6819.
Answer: 10.8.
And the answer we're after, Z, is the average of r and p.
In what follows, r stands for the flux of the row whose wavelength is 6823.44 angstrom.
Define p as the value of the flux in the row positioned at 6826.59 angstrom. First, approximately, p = 10.94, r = 10.59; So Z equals 10.8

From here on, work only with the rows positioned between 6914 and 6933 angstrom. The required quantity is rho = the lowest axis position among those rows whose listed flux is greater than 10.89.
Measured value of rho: 6915.18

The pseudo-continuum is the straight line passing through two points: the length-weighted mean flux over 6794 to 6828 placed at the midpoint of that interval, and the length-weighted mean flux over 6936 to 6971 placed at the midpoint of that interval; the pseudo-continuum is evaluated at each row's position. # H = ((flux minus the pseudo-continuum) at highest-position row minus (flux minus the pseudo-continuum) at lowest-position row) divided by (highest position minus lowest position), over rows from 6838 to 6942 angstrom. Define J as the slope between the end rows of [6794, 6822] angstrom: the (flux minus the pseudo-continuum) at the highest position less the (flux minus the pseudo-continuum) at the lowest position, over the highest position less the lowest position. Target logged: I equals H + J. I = -0.018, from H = 0.000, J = -0.02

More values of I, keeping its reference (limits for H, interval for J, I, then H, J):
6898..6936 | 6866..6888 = -0.029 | 0.002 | -0.03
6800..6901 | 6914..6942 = 0.005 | -0.011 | 0.02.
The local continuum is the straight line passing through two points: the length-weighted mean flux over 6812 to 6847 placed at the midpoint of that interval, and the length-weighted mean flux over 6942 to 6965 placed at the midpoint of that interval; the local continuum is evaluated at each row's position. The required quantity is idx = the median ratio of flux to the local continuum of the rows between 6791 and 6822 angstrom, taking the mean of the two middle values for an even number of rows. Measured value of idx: 1.03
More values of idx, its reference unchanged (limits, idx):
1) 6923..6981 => 0.99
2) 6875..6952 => 0.96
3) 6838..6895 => 0.97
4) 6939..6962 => 0.99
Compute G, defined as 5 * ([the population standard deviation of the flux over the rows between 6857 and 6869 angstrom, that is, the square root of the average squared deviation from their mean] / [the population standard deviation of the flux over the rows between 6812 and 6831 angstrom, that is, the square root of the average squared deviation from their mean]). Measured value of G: 16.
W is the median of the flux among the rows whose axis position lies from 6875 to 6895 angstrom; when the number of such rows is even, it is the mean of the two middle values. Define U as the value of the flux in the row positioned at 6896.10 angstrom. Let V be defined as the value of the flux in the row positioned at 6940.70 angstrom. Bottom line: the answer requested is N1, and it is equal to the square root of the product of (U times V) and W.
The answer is 37.3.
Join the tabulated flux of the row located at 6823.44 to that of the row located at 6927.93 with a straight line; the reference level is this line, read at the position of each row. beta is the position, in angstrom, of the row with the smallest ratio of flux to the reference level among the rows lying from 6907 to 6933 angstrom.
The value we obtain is 6921.55 angstrom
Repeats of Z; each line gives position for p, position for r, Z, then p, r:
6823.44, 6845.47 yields 10.6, 10.59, 10.63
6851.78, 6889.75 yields 11.0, 11.15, 10.89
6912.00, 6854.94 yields 11.0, 11.19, 10.82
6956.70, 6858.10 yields 11.1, 12.02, 10.14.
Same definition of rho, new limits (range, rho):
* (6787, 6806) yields 6795.22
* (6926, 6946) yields 6927.93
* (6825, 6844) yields 6826.59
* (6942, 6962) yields 6943.90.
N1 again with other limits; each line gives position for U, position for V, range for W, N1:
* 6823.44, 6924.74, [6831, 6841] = 36.5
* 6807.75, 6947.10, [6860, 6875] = 37.9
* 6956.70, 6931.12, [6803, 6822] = 39.7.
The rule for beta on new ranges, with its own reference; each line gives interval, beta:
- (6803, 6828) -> 6823.44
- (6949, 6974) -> 6953.50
